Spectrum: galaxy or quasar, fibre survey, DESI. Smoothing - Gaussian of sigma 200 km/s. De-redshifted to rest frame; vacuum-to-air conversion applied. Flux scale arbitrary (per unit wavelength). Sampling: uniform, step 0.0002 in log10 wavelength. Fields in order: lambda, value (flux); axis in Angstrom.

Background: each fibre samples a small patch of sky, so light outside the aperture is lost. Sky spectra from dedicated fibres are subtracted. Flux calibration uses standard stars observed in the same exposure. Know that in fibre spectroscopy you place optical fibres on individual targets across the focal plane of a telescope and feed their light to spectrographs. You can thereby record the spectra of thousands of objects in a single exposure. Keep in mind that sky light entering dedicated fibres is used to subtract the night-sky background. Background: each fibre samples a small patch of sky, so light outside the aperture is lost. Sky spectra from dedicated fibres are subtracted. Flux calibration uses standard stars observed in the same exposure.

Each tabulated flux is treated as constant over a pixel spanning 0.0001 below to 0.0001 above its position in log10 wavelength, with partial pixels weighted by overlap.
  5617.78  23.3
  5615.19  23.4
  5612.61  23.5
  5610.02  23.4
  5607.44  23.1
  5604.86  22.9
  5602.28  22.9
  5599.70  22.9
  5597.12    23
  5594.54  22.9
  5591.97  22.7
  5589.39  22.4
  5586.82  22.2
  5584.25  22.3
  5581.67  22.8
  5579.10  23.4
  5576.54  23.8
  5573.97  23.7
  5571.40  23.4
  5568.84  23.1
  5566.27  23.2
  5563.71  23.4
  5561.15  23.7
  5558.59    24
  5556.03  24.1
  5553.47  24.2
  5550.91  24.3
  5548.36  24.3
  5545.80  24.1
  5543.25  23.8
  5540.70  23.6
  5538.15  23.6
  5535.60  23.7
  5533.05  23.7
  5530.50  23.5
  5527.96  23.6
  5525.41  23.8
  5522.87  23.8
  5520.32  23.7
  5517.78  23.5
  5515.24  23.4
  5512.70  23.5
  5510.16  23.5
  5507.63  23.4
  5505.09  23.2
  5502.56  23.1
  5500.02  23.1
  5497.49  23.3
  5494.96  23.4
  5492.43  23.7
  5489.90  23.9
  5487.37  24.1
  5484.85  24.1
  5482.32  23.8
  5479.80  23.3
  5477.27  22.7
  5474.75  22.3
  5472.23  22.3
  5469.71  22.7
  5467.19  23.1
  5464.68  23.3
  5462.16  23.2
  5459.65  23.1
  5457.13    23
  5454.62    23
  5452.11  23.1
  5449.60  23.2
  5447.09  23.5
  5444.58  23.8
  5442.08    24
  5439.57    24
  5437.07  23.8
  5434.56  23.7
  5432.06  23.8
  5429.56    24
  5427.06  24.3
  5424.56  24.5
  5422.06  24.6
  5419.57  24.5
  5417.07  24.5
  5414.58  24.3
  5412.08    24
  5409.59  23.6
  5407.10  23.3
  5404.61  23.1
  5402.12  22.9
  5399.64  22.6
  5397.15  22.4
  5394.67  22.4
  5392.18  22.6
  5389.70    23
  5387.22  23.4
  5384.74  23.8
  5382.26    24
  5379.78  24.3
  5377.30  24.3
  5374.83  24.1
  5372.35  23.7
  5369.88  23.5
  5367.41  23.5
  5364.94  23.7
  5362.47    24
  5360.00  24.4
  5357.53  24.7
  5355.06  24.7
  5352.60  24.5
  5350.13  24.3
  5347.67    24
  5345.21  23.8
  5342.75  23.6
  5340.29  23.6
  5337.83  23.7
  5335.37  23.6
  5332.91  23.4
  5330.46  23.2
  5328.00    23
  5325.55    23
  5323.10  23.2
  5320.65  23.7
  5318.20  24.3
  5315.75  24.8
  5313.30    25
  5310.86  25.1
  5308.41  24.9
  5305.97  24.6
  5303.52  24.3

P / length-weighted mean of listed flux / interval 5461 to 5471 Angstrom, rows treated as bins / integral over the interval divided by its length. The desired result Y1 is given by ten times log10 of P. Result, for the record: 13.6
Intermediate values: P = 23.1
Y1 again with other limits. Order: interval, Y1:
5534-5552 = 13.8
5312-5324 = 13.8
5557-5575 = 13.7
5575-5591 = 13.6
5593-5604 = 13.6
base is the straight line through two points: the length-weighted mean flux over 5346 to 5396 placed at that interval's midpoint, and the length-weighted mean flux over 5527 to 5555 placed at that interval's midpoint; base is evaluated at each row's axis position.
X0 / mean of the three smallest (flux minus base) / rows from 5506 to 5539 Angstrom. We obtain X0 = -0.4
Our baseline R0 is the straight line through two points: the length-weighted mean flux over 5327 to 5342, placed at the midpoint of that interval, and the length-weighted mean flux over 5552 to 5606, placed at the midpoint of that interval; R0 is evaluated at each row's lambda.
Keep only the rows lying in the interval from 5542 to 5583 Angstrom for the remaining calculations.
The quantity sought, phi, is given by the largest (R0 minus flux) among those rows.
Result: 0.4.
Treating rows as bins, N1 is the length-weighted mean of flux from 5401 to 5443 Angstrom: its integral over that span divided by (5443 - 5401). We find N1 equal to 23.9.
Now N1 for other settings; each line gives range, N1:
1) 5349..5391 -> 24.0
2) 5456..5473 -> 23.0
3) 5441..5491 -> 23.3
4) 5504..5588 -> 23.6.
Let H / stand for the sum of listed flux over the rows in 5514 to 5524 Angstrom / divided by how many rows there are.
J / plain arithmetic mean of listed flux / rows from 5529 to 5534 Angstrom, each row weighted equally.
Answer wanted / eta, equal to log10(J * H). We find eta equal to 2.75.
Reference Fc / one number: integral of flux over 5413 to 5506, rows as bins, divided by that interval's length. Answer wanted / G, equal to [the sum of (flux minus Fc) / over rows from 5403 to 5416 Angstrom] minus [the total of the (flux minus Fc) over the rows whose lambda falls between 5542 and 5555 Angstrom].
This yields -2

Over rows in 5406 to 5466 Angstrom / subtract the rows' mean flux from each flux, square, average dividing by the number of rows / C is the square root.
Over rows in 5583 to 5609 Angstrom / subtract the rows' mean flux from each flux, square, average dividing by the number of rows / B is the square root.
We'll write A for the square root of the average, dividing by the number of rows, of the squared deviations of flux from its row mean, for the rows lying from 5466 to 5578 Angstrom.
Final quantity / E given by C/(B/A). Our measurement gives 0.79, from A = 0.46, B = 0.30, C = 0.51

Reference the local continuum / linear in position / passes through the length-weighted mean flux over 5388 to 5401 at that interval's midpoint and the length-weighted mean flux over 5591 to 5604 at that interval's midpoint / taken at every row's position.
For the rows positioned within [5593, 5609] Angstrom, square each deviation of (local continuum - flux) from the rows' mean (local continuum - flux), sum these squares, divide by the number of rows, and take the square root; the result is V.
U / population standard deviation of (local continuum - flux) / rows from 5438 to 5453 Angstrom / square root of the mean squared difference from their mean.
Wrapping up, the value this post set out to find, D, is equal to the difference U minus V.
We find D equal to 0.29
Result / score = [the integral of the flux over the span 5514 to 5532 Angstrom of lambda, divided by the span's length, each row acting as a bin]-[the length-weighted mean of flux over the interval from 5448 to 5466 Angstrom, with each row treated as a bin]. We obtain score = 0.5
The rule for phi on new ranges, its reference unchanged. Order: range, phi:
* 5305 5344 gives 0.4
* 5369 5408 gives 1.0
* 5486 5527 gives 0.2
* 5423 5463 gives 0.3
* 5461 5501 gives 1.0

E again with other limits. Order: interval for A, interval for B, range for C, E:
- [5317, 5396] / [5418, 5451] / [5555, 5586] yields 0.70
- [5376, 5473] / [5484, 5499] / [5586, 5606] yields 0.56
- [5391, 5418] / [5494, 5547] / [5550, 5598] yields 1.88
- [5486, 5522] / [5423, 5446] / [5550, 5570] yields 0.49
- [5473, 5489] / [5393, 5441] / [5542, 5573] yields 0.40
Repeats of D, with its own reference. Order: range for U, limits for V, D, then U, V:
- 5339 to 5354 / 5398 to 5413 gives -0.12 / 0.33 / 0.5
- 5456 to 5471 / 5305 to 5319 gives -0.08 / 0.19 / 0.3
